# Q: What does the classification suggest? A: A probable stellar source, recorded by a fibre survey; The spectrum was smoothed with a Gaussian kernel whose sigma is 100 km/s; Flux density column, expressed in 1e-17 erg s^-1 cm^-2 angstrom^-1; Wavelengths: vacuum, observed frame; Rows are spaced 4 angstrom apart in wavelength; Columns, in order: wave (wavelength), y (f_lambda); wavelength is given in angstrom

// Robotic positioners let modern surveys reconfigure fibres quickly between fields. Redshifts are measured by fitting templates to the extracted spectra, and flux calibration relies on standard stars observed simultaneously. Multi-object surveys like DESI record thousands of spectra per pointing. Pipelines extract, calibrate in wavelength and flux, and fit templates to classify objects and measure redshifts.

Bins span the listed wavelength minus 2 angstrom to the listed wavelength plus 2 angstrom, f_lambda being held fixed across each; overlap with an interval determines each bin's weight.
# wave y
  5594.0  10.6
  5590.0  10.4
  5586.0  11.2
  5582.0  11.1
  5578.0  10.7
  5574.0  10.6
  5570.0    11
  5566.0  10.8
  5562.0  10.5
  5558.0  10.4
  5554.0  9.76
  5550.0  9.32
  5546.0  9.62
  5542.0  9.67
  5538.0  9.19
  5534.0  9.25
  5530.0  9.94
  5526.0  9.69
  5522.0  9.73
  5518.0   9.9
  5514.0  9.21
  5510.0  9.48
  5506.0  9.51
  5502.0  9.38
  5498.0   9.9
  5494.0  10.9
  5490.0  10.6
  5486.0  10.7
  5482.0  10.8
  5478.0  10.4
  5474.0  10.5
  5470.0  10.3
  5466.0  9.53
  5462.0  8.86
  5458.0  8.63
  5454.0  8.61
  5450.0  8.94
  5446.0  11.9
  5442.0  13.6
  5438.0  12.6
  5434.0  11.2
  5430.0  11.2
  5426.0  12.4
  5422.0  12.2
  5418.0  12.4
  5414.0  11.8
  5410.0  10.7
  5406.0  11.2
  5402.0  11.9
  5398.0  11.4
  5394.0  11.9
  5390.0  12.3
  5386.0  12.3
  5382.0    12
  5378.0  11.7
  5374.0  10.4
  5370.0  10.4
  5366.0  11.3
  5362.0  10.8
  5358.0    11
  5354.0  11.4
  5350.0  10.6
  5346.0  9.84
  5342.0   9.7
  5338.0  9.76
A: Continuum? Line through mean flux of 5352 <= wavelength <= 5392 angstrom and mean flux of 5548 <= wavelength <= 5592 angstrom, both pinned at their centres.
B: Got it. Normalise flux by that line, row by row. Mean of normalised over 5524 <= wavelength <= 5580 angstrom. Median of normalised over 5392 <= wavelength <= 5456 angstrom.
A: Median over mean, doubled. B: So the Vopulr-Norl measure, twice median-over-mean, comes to 2.23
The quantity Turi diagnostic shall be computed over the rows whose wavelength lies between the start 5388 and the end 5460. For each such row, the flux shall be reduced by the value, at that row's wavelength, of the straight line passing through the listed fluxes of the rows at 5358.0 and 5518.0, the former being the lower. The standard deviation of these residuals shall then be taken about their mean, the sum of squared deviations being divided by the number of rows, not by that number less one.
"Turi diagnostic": 1.29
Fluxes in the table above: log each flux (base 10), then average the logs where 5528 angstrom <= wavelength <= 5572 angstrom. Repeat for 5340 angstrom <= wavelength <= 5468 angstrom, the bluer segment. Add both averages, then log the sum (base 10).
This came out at 0.309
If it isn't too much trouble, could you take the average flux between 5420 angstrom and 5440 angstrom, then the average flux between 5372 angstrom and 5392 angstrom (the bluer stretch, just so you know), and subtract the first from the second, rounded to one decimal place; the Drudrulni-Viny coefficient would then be -0.2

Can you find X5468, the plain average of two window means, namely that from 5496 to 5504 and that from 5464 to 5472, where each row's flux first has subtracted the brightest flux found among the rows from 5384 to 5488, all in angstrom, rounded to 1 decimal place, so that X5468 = -3.8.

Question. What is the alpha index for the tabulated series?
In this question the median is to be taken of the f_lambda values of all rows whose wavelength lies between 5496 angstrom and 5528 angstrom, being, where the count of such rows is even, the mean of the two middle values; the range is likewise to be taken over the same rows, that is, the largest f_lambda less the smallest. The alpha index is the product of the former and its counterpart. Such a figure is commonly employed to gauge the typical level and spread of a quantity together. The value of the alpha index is 6.6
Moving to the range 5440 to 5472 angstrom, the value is 46.1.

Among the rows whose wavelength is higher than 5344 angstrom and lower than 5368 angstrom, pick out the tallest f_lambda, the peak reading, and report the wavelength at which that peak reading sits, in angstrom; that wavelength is 5354.0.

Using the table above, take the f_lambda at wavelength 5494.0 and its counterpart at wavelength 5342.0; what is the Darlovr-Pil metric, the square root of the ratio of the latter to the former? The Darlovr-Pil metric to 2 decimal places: 0.94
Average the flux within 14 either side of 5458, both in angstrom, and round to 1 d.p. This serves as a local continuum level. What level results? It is 9.5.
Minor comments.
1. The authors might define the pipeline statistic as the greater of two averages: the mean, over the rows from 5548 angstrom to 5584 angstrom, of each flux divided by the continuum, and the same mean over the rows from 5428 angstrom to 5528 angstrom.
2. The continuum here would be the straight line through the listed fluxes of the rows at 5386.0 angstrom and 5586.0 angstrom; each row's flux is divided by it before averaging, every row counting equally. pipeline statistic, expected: 0.93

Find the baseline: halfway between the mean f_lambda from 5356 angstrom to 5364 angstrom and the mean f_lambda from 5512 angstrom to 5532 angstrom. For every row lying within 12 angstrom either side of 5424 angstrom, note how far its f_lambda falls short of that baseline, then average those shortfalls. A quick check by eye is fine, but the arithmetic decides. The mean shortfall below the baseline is -1.6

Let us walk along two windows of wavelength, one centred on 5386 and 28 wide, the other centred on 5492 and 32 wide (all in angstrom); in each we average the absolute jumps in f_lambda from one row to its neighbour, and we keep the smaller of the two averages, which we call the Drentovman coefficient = 0.36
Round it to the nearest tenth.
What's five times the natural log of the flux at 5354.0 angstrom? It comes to 12.2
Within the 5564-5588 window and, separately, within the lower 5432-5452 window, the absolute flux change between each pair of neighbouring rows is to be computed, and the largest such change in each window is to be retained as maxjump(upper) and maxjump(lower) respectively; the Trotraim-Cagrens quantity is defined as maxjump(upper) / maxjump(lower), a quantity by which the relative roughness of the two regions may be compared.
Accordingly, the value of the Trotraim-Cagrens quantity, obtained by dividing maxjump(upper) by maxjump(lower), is 0.1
